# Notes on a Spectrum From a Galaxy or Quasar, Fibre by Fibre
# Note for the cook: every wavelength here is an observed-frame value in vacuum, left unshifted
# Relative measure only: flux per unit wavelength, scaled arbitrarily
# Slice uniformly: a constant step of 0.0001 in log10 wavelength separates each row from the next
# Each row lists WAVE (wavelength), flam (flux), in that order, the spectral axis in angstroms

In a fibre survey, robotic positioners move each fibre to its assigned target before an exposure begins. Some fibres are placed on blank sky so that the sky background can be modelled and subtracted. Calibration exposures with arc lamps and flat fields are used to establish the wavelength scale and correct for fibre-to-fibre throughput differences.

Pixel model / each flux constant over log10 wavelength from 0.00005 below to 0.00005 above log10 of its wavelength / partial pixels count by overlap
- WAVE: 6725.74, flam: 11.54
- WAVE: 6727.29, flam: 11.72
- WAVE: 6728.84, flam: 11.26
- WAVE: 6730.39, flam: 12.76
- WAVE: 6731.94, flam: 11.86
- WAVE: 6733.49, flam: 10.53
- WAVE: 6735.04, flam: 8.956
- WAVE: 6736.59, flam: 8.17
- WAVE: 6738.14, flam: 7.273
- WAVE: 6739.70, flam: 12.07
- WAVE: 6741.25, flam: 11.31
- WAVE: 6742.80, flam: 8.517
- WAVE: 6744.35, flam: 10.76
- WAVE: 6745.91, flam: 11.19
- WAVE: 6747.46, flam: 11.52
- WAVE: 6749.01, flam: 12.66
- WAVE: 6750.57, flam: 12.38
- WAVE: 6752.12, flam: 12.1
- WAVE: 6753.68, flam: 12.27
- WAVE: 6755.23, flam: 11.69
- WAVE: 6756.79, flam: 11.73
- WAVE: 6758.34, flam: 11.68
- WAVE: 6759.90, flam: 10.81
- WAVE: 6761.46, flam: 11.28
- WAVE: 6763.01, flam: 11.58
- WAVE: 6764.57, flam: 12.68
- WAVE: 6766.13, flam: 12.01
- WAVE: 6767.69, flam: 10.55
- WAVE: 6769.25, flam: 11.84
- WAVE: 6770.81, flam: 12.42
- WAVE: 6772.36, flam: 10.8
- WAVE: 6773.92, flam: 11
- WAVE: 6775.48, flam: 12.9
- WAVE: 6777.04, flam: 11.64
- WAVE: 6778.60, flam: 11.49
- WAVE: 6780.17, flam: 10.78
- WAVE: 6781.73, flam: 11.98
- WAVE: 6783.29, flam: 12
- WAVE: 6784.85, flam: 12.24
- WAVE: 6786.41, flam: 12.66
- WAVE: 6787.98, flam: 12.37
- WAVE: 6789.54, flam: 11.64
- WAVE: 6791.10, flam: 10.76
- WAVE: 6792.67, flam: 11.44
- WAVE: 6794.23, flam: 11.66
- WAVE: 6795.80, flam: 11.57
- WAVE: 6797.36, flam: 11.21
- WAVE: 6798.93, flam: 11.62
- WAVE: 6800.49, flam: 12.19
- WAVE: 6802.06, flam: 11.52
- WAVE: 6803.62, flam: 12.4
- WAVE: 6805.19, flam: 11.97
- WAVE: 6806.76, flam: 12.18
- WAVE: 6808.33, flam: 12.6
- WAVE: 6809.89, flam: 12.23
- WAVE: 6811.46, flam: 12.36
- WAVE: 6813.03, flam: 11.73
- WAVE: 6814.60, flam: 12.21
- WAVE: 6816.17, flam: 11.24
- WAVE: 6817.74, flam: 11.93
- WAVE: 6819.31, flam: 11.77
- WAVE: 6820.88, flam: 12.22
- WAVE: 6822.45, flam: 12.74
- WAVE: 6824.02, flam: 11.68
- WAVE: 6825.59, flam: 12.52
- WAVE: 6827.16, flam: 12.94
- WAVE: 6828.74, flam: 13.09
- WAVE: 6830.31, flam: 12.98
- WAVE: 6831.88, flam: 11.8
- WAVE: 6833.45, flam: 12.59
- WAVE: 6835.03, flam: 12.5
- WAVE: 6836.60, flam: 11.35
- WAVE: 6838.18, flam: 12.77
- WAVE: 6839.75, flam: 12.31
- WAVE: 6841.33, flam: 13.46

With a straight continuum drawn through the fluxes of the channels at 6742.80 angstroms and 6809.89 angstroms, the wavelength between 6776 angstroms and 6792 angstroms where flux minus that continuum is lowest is 6791.10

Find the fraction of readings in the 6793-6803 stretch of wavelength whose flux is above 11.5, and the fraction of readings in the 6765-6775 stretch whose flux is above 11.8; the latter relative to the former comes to 0.60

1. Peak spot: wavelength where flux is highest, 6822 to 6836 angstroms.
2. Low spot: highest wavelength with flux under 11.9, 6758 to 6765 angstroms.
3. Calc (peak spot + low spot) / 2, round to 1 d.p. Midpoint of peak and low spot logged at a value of 6795.9 angstroms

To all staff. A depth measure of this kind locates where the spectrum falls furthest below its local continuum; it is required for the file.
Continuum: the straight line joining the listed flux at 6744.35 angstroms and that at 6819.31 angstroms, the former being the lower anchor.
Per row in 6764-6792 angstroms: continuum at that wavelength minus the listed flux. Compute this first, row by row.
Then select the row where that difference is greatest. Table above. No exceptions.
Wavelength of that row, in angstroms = 6791.10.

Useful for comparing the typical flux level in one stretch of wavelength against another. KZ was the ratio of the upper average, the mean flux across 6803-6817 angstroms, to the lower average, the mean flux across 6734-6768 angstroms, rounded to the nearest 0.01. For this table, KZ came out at 1.09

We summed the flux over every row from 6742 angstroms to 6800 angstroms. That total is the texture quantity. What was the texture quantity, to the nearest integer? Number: 429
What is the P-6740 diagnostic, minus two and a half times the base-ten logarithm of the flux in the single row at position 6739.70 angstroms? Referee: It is -2.70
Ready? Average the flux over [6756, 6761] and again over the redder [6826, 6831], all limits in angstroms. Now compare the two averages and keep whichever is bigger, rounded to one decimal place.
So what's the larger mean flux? 13.0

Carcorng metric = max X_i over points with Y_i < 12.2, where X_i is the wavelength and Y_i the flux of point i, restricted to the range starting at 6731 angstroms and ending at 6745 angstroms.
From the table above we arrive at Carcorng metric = 6744.35 angstroms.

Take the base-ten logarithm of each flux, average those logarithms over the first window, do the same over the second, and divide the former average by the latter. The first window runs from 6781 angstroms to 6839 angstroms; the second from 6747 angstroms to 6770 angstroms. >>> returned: 1.010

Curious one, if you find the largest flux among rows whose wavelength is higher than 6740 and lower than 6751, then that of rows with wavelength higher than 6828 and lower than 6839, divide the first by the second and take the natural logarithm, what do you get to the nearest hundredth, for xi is -0.03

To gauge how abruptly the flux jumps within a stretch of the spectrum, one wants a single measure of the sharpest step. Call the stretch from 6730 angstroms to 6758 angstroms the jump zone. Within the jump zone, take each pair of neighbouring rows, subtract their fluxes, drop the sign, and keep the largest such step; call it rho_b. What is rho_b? 4.8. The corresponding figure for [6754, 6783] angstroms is 1.9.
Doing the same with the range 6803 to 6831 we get 1.1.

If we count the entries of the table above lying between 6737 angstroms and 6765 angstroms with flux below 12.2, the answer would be 14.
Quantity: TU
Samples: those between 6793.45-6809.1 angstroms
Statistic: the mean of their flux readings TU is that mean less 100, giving -88.1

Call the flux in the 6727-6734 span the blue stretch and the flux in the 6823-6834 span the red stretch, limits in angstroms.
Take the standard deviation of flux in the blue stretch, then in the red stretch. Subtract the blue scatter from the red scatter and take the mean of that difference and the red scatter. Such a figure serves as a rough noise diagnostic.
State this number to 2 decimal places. 0.16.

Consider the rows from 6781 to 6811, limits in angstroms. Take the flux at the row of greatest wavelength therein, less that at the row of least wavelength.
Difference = 0.25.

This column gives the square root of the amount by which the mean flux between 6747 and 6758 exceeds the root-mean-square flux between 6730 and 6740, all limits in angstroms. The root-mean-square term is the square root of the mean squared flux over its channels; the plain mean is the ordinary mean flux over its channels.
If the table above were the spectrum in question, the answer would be 1.3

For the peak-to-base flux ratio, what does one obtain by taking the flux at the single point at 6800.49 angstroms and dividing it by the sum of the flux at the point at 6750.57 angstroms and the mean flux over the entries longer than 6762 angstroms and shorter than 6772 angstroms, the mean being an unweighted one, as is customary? 0.50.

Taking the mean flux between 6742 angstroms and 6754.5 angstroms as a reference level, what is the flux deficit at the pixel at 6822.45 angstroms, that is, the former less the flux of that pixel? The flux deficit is -1.3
